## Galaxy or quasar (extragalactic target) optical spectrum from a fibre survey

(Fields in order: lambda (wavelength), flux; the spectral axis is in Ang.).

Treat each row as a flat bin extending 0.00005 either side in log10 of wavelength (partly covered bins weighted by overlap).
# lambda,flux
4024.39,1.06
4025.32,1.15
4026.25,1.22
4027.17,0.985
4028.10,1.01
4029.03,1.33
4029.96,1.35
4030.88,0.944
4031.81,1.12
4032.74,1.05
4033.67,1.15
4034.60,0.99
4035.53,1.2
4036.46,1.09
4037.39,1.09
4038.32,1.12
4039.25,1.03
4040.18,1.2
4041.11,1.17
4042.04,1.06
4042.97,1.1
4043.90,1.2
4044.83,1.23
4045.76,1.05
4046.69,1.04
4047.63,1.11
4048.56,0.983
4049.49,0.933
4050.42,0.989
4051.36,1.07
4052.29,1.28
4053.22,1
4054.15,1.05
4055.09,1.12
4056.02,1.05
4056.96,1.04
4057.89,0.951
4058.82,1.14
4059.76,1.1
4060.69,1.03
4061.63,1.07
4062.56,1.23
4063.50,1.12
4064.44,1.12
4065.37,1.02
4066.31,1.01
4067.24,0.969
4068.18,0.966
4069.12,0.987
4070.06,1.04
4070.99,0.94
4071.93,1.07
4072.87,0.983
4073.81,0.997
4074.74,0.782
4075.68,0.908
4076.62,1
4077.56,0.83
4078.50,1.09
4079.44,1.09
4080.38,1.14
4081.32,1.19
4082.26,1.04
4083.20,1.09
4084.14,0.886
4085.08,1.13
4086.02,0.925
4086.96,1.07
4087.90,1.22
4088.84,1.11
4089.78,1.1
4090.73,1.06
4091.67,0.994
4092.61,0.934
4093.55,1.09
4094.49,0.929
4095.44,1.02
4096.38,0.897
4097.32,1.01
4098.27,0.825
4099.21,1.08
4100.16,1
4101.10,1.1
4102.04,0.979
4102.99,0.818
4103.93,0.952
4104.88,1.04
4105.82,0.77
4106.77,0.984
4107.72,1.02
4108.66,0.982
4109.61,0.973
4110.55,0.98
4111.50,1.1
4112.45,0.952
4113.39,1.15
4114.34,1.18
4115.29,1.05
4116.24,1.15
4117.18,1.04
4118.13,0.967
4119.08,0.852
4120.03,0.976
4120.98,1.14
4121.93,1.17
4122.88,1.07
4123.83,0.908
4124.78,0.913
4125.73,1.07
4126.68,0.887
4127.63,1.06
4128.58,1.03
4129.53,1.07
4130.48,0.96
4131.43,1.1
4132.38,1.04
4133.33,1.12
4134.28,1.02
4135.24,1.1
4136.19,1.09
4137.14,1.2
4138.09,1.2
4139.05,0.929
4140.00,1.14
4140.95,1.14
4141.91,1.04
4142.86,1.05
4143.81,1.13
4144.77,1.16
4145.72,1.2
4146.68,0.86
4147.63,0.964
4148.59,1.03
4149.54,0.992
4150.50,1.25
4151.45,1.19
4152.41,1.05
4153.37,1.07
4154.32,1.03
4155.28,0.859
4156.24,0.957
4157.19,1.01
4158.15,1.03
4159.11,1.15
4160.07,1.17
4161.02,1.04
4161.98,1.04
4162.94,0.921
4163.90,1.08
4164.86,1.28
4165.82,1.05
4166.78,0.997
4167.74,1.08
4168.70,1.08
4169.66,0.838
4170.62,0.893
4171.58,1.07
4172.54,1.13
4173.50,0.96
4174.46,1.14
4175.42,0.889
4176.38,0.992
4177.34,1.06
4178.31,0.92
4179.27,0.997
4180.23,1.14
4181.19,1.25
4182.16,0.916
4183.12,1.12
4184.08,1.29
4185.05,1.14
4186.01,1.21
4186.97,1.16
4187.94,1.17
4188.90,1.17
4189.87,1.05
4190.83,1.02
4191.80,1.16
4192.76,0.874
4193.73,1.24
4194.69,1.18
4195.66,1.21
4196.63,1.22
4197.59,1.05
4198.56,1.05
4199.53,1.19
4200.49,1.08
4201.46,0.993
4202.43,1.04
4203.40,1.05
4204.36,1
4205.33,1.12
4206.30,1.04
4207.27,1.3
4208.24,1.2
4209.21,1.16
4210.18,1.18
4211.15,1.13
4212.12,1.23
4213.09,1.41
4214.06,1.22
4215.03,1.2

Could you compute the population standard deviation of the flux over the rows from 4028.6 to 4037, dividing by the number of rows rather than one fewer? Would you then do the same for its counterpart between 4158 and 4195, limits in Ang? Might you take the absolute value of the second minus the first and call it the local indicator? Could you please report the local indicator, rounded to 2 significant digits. 0.016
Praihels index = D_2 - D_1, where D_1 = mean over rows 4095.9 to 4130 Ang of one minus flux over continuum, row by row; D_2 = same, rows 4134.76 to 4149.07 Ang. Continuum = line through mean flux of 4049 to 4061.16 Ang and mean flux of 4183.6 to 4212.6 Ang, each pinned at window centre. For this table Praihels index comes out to -0.06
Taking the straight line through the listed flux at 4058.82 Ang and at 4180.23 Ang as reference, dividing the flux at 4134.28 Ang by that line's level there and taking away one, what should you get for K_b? -0.11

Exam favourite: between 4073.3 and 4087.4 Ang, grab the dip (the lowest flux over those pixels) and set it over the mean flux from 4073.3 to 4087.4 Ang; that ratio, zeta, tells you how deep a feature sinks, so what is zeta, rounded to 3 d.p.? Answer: 0.773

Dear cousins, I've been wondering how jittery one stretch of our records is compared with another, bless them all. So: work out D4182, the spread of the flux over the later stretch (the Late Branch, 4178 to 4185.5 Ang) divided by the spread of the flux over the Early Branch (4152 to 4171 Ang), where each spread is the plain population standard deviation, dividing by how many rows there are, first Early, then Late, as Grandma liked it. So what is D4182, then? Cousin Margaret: 1.29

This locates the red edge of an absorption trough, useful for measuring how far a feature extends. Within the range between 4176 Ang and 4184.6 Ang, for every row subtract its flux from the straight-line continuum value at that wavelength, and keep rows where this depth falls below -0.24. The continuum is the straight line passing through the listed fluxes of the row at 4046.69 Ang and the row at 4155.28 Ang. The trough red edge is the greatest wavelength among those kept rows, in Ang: 4184.08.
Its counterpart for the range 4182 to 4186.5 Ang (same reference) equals 4186.01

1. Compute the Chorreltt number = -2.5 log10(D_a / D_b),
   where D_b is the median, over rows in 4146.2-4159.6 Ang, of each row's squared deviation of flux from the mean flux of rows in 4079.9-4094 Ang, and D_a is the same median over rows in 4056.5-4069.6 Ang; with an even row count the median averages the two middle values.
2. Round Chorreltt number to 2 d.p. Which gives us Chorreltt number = 0.79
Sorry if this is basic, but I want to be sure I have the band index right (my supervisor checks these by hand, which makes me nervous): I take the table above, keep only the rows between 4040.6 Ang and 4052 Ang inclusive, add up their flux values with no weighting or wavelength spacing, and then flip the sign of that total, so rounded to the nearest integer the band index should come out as -13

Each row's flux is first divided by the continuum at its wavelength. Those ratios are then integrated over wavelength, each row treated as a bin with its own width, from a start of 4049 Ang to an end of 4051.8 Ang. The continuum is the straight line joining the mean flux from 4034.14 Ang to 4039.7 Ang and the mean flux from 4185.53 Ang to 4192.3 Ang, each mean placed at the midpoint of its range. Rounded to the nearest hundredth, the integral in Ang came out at 2.56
